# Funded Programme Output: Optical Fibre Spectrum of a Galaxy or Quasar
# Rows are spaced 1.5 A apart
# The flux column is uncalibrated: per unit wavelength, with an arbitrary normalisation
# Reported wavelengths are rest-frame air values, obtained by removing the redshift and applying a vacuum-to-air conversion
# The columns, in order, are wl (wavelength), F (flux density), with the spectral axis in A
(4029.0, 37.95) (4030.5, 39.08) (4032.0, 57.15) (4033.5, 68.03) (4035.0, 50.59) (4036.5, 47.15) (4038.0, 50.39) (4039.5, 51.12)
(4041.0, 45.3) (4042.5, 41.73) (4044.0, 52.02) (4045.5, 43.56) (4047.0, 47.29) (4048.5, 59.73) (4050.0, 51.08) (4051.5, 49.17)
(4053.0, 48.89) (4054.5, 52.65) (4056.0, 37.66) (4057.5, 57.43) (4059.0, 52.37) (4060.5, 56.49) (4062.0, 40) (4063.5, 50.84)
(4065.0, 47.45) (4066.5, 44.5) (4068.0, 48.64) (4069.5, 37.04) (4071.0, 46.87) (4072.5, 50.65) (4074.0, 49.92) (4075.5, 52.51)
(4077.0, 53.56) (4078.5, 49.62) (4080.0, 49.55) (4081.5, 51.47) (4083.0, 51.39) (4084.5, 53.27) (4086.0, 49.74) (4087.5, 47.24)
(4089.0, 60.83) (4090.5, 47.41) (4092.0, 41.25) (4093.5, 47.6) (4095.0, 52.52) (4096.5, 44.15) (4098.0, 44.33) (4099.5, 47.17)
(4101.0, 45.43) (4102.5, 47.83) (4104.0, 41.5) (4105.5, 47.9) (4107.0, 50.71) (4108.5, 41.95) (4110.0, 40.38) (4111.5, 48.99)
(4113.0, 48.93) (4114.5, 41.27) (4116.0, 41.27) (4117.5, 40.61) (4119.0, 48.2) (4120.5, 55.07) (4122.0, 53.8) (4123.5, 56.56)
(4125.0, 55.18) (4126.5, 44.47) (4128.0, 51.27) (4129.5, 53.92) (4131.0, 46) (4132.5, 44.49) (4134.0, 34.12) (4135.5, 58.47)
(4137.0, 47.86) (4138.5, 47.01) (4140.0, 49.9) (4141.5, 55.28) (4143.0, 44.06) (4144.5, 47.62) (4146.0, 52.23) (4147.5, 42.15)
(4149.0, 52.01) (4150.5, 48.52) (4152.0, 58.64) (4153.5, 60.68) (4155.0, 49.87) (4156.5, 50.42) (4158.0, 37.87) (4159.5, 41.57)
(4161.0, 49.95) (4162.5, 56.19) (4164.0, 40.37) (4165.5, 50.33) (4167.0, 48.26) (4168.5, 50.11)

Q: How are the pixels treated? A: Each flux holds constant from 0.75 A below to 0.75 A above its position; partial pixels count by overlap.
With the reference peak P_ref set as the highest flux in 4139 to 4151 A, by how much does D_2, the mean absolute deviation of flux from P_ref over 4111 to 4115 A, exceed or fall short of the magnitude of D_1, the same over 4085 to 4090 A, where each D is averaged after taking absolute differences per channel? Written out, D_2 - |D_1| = 2.5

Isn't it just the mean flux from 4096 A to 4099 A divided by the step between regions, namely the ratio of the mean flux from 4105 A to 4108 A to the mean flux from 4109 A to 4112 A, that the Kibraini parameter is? 40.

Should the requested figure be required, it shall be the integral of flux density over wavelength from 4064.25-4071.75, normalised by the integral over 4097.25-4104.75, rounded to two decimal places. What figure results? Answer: 0.99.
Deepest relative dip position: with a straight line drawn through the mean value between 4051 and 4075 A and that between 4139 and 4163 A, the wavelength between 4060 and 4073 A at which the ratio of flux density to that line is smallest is 4069.5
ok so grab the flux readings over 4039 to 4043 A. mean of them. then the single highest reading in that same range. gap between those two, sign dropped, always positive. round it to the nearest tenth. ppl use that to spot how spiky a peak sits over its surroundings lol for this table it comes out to 5.1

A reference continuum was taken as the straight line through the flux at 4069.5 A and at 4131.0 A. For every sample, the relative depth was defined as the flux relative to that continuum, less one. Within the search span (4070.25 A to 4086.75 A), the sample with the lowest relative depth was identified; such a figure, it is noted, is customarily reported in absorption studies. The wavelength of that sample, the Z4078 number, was 4071.0 A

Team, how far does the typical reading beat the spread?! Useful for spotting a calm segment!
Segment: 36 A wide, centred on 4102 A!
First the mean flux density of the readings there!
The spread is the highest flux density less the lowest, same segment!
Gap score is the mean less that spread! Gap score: 26.2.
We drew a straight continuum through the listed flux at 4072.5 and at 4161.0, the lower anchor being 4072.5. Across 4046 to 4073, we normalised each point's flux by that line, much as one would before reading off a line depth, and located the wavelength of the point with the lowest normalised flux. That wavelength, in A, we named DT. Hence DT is 4069.5 A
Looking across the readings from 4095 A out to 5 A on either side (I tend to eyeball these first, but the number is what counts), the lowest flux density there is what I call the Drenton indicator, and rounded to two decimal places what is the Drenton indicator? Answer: 41.25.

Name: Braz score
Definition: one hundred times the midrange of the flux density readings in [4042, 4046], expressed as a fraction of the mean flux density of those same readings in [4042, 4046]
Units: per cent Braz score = 102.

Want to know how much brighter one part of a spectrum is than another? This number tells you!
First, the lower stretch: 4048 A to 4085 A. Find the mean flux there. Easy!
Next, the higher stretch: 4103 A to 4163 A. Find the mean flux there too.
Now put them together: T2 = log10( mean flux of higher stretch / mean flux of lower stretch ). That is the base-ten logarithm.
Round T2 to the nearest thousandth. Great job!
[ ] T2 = -0.011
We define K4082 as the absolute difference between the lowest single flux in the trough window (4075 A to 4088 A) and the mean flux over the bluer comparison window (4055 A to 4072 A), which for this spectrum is 0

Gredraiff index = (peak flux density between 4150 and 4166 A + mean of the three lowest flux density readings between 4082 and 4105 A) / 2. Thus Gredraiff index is 51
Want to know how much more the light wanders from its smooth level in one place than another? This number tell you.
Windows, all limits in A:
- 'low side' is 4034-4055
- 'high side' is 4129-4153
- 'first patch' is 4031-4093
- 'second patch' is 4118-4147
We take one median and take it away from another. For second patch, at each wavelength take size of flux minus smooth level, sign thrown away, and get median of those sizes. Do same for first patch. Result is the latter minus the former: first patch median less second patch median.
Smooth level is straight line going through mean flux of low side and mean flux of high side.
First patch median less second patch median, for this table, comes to -2.1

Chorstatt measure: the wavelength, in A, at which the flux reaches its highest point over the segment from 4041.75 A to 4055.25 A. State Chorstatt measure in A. 4048.5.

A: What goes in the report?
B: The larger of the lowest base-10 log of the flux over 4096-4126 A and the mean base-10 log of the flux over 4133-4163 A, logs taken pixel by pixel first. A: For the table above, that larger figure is 1.69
